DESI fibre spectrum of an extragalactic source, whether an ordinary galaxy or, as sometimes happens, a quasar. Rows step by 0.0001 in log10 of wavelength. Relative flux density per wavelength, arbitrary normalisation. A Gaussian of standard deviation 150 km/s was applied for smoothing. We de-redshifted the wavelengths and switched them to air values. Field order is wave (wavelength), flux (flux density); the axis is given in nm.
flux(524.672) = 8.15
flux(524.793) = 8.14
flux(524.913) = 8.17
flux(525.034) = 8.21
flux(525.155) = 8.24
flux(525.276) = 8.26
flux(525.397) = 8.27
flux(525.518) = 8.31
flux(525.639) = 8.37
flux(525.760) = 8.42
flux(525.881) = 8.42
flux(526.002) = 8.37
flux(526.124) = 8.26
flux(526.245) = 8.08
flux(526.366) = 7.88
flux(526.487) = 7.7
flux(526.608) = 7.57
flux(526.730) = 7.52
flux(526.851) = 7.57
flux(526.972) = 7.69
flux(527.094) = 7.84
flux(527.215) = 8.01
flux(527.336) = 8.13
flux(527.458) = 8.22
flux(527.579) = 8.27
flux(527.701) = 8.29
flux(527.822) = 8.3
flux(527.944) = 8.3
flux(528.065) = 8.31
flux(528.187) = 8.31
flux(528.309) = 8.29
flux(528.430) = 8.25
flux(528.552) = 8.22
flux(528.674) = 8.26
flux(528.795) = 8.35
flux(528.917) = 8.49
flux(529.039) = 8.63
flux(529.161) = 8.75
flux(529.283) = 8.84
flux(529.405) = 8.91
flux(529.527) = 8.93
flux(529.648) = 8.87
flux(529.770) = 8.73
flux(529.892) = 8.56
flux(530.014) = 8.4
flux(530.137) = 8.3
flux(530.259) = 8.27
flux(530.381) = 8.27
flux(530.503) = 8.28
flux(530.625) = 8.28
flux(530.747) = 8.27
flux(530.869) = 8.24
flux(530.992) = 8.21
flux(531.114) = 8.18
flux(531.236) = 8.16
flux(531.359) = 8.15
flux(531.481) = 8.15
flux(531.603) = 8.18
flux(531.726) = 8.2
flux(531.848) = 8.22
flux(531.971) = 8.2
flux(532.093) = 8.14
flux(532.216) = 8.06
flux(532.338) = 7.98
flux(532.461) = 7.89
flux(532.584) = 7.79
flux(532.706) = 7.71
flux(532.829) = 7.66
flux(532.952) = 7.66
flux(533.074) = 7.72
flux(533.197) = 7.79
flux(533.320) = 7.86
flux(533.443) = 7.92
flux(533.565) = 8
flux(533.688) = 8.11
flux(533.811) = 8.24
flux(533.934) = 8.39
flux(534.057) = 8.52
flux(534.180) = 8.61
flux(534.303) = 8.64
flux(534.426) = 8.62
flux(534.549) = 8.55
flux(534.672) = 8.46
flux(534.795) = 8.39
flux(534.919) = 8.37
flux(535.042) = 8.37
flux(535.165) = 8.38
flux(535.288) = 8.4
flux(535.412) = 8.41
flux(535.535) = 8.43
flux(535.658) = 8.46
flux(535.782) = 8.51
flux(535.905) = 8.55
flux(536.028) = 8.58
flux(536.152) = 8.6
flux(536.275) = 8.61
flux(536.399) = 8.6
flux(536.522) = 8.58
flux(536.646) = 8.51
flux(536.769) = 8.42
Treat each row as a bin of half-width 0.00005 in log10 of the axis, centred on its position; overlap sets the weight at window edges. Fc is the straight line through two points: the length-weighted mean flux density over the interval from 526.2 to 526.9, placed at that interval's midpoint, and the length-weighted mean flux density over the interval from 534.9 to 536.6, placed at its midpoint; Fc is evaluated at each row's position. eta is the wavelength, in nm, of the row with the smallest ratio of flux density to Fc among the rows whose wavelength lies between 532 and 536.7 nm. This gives 532.952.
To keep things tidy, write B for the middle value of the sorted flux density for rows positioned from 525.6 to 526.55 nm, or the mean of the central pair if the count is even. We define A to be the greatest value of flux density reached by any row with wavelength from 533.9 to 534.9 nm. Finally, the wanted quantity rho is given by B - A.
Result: -0.3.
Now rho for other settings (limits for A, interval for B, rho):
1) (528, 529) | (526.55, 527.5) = -0.7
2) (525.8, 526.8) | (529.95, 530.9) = -0.1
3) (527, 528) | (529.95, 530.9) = 0.0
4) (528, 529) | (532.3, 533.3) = -0.7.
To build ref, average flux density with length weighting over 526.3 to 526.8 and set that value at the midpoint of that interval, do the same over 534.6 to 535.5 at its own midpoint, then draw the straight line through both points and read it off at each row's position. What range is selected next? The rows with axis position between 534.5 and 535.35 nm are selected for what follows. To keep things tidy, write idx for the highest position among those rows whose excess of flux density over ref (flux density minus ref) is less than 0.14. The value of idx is 535.288 nm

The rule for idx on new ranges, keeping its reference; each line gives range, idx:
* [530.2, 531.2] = 531.114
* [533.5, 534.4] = 533.934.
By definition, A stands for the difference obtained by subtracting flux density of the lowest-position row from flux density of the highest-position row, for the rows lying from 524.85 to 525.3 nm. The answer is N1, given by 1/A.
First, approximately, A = 0.09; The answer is 11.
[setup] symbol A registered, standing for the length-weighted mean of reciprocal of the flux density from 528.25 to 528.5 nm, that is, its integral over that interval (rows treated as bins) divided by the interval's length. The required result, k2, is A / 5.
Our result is 0.0242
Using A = 0.121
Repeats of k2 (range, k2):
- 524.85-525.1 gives 0.0245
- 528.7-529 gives 0.0238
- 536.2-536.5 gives 0.0233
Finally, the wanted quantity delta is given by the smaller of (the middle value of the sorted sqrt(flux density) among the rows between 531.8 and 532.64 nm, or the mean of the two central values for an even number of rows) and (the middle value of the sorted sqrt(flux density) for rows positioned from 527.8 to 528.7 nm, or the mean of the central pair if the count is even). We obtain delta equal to 2.84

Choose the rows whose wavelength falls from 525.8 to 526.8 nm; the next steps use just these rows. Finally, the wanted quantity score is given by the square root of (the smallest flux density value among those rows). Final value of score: 2.74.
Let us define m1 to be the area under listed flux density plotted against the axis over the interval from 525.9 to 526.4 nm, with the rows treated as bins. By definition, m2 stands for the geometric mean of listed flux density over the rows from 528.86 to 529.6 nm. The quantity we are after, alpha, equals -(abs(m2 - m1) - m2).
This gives 4.1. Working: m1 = 4.1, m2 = 8.8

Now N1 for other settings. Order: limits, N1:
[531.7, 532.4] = -5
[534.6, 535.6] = -33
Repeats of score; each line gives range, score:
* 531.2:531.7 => 2.85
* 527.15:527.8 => 2.83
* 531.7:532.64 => 2.79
